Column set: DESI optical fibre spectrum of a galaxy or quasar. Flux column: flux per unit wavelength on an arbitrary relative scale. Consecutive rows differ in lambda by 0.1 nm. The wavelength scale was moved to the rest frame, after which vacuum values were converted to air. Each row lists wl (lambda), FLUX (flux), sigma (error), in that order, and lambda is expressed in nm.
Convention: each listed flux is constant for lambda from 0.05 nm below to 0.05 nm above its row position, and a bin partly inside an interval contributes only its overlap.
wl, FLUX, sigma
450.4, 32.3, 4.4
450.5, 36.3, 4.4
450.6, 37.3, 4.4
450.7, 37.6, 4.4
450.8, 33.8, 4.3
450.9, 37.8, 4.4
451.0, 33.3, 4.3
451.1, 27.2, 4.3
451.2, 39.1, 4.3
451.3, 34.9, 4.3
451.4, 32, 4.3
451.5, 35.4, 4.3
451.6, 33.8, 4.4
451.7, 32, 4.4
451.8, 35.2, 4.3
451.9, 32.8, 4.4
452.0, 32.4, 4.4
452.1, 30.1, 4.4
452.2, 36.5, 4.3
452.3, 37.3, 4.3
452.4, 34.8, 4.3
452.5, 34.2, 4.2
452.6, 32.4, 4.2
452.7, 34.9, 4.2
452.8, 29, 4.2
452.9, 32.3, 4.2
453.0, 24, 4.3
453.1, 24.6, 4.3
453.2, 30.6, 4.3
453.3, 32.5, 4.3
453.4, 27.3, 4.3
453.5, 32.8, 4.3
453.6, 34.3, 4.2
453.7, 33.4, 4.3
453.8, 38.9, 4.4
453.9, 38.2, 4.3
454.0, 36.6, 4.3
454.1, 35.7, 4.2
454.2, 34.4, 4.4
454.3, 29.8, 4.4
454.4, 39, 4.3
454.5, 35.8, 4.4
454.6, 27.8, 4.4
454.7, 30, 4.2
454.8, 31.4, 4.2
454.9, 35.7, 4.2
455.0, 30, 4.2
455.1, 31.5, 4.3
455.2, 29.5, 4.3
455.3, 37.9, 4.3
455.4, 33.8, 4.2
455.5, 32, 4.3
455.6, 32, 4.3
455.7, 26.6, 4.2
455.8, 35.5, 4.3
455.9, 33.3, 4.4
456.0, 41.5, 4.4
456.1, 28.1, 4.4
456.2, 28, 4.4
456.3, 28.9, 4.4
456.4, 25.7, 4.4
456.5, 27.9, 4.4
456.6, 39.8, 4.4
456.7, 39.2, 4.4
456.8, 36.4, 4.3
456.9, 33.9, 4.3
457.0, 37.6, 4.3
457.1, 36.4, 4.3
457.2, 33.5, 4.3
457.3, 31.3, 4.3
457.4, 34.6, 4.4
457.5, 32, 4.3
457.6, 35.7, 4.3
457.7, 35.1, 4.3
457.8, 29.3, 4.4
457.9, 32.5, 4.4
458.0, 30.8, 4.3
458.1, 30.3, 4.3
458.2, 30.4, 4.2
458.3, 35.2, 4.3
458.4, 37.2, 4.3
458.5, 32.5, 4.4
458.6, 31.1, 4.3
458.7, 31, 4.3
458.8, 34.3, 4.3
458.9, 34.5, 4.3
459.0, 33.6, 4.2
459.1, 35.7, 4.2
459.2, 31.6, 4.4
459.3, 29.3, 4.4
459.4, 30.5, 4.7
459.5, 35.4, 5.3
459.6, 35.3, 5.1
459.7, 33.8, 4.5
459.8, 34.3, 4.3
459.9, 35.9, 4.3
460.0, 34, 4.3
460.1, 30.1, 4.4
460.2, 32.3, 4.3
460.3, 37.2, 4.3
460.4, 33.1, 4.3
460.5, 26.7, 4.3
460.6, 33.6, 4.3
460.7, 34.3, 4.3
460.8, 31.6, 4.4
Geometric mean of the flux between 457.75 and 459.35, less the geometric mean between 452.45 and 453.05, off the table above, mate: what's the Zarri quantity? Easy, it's 1.5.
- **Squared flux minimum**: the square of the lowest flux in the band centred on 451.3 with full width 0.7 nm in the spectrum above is 740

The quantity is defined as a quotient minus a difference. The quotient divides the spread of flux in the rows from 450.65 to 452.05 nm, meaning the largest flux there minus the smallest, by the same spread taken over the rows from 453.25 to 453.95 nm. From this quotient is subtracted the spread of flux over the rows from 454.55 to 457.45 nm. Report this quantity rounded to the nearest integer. -15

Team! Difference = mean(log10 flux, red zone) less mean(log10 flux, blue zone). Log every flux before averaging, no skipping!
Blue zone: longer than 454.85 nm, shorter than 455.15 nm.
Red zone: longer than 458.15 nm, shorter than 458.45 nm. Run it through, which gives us 0.02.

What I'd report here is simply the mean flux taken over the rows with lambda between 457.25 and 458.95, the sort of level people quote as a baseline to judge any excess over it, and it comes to 32.8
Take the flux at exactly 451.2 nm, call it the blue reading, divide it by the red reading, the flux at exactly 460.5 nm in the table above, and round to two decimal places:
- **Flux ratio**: 1.46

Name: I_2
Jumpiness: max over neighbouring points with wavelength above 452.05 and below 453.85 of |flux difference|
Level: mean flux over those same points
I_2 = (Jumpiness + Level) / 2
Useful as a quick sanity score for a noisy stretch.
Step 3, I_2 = 20.3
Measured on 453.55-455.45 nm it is 21.5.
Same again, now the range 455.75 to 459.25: 23.3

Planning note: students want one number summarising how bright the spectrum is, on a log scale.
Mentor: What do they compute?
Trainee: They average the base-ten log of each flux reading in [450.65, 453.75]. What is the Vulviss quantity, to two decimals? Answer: 1.51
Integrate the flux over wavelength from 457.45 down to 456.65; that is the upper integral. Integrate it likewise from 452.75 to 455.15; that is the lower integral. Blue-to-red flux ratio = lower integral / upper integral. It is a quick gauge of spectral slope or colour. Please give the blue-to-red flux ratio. 2.7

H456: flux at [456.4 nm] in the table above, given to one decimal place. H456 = 25.7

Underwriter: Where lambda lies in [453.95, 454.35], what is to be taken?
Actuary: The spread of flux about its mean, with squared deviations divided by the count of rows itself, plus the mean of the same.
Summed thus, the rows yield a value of 36.7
